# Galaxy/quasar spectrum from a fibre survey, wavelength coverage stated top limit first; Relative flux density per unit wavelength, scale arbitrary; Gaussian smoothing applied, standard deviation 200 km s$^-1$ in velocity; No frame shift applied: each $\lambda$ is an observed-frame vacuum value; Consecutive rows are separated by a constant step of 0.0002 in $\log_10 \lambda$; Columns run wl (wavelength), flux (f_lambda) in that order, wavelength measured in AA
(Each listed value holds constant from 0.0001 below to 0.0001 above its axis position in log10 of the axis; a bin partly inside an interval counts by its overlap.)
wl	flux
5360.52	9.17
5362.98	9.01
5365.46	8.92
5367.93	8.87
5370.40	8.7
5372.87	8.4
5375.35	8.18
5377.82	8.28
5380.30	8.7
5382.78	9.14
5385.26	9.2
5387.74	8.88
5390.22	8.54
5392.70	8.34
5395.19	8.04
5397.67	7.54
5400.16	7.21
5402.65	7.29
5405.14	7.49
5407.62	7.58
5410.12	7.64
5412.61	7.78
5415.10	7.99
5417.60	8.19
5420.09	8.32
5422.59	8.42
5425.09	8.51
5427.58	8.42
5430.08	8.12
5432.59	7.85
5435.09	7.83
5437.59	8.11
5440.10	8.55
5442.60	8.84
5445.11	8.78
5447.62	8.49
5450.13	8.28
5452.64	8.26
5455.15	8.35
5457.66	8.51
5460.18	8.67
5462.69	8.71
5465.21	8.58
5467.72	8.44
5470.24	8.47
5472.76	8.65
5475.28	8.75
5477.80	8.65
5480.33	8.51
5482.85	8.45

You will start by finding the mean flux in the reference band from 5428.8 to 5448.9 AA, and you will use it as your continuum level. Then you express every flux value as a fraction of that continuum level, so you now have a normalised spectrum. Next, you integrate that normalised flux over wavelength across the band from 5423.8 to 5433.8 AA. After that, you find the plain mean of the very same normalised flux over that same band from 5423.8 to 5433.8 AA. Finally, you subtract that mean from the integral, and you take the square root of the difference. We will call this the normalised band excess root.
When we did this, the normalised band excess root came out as 2.98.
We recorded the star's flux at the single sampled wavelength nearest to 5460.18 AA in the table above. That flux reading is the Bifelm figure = 8.67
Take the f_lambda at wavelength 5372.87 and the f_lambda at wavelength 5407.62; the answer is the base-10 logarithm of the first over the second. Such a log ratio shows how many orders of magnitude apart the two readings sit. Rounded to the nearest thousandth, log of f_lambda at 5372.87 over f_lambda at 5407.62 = 0.045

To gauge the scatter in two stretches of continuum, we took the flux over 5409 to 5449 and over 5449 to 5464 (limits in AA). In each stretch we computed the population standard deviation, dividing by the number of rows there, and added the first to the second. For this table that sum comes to 0.53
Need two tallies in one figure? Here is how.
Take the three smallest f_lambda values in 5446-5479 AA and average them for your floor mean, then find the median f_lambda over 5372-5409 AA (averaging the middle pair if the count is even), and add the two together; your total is 16.6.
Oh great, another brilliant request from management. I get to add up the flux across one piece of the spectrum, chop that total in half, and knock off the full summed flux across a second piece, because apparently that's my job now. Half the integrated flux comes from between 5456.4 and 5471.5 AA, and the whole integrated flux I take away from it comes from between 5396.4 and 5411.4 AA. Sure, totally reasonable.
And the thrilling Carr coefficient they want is -47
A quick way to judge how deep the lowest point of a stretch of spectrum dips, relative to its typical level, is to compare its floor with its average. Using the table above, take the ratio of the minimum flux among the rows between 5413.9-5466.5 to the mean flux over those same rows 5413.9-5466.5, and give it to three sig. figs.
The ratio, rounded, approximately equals 0.935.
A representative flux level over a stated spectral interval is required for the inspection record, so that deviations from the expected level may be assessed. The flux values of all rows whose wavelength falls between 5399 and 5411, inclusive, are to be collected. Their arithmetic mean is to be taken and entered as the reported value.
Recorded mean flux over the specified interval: 7.44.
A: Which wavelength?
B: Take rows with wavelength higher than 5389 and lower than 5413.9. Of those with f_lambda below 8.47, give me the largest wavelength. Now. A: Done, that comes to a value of 5412.61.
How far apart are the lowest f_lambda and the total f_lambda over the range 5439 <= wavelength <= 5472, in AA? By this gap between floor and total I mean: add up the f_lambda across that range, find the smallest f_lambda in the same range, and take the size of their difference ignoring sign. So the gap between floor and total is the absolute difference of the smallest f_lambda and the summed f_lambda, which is 103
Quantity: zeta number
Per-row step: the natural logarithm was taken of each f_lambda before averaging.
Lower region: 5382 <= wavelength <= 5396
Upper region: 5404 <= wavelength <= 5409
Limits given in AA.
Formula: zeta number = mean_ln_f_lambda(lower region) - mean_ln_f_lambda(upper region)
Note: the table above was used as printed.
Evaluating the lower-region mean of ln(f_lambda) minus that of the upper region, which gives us 0.141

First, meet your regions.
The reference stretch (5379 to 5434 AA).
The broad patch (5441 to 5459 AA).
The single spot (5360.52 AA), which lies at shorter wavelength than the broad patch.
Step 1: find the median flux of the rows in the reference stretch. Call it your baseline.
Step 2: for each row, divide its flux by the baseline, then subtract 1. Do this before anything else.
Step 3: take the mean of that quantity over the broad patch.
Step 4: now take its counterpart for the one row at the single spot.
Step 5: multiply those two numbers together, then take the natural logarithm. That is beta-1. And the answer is -5.2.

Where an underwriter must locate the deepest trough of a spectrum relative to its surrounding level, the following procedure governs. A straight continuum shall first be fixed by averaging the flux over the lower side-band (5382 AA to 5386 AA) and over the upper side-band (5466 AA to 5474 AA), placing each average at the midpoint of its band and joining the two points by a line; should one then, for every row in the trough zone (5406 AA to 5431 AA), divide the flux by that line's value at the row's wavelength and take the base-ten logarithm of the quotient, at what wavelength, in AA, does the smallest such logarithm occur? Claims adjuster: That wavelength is 5407.62 AA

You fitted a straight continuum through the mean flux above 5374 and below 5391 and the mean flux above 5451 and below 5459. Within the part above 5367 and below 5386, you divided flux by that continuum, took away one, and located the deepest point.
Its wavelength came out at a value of 5375.35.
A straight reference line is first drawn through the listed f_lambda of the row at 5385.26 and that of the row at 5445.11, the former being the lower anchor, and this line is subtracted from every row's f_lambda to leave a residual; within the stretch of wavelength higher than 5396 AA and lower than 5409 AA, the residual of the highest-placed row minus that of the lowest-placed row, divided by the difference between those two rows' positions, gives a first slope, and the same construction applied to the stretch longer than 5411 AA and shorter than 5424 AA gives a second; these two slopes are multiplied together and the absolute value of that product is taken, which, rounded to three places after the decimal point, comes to 0.001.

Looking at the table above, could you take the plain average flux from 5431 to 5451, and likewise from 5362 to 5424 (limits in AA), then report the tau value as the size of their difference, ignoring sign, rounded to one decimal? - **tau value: 0.1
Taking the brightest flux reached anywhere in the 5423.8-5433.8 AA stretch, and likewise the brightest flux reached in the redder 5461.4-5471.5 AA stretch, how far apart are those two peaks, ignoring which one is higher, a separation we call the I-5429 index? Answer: 0.20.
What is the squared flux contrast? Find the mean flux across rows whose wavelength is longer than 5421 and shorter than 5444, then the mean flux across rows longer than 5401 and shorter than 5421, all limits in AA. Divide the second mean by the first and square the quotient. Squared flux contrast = 0.88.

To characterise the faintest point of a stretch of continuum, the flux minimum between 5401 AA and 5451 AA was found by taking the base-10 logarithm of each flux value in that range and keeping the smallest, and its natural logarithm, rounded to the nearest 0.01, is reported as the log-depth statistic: -0.15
